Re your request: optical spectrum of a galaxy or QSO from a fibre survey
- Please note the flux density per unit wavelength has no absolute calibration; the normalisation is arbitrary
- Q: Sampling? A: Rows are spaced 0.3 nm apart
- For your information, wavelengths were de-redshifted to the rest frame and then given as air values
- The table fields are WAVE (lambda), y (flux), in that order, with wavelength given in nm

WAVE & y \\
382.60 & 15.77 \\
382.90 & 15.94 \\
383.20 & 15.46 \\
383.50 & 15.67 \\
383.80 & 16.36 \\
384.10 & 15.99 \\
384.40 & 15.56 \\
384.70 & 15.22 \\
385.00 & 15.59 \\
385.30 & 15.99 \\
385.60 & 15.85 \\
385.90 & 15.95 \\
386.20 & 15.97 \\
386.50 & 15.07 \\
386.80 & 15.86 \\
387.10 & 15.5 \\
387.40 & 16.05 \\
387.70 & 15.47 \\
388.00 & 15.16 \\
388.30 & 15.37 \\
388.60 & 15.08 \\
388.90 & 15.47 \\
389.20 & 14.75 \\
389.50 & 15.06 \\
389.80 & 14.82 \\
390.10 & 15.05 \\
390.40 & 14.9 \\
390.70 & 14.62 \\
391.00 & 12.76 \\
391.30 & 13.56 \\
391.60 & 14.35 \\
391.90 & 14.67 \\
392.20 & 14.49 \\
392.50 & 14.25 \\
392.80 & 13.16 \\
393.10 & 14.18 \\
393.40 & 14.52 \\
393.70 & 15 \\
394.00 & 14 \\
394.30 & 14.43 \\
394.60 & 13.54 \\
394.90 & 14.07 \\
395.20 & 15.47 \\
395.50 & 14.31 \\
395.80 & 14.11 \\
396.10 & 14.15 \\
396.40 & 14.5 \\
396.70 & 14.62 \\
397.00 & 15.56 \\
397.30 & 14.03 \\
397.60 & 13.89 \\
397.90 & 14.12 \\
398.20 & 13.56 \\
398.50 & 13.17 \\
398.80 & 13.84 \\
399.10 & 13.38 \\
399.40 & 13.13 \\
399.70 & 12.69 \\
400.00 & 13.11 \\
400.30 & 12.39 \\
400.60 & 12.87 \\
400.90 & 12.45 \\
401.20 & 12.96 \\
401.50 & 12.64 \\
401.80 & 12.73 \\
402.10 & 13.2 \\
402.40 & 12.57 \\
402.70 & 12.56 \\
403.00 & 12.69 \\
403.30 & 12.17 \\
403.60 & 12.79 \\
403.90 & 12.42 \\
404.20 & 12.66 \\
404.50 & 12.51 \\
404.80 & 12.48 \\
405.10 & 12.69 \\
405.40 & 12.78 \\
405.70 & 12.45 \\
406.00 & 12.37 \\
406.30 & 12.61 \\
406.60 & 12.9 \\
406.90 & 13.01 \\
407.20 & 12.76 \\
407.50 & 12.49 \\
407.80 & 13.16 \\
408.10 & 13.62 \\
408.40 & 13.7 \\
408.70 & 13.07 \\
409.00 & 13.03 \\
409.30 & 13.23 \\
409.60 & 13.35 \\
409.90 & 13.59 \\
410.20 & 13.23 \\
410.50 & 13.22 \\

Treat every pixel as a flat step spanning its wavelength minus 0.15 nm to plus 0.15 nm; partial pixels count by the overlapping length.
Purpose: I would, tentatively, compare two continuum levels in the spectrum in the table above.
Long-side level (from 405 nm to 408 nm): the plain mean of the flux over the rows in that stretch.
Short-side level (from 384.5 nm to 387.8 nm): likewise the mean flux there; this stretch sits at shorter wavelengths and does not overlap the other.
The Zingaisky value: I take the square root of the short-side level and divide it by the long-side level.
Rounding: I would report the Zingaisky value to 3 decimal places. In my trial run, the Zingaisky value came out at 0.311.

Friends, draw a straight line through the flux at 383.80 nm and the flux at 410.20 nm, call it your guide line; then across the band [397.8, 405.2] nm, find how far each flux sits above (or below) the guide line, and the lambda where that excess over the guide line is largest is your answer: 397.90 nm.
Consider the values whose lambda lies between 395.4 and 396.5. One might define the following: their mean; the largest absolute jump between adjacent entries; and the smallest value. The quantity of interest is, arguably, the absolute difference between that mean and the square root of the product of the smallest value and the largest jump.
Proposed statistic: 12.0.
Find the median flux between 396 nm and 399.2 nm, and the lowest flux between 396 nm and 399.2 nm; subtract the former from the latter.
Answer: -0.9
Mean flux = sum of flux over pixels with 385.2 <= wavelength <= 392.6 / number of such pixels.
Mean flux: 15.0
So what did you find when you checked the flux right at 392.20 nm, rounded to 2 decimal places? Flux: 14.49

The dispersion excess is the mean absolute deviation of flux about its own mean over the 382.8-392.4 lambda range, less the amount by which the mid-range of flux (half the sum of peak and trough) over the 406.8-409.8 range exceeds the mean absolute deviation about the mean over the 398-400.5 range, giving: -12.2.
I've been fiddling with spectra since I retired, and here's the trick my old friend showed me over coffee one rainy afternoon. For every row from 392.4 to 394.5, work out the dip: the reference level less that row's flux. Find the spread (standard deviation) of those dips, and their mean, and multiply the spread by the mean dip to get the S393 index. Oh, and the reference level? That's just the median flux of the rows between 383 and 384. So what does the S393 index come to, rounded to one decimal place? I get 0.8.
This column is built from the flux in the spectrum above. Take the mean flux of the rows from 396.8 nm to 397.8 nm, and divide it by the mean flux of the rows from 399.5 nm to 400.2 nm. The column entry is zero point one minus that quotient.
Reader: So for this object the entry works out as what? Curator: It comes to -1.02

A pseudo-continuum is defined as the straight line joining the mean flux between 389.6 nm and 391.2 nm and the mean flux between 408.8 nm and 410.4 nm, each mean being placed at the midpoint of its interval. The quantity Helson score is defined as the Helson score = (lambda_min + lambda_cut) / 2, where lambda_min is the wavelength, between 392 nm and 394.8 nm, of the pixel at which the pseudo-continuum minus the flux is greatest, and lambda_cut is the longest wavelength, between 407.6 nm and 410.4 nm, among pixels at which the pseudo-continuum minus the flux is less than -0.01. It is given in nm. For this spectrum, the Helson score 401.35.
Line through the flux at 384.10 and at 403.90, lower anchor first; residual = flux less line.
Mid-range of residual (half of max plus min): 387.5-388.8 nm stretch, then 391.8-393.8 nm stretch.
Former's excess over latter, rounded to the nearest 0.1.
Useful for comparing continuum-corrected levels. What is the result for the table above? 0.3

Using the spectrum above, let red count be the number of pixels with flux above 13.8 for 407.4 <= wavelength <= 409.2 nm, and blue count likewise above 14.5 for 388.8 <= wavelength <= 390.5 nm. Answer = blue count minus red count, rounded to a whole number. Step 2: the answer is 6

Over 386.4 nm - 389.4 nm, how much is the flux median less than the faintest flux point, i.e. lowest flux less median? -0.67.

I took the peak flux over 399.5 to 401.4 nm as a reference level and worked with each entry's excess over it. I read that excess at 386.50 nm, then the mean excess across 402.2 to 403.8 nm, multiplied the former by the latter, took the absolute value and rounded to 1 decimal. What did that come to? 1.1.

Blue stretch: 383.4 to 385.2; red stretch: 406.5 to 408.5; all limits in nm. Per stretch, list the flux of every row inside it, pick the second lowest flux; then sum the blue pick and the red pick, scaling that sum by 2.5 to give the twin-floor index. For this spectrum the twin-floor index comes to 71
